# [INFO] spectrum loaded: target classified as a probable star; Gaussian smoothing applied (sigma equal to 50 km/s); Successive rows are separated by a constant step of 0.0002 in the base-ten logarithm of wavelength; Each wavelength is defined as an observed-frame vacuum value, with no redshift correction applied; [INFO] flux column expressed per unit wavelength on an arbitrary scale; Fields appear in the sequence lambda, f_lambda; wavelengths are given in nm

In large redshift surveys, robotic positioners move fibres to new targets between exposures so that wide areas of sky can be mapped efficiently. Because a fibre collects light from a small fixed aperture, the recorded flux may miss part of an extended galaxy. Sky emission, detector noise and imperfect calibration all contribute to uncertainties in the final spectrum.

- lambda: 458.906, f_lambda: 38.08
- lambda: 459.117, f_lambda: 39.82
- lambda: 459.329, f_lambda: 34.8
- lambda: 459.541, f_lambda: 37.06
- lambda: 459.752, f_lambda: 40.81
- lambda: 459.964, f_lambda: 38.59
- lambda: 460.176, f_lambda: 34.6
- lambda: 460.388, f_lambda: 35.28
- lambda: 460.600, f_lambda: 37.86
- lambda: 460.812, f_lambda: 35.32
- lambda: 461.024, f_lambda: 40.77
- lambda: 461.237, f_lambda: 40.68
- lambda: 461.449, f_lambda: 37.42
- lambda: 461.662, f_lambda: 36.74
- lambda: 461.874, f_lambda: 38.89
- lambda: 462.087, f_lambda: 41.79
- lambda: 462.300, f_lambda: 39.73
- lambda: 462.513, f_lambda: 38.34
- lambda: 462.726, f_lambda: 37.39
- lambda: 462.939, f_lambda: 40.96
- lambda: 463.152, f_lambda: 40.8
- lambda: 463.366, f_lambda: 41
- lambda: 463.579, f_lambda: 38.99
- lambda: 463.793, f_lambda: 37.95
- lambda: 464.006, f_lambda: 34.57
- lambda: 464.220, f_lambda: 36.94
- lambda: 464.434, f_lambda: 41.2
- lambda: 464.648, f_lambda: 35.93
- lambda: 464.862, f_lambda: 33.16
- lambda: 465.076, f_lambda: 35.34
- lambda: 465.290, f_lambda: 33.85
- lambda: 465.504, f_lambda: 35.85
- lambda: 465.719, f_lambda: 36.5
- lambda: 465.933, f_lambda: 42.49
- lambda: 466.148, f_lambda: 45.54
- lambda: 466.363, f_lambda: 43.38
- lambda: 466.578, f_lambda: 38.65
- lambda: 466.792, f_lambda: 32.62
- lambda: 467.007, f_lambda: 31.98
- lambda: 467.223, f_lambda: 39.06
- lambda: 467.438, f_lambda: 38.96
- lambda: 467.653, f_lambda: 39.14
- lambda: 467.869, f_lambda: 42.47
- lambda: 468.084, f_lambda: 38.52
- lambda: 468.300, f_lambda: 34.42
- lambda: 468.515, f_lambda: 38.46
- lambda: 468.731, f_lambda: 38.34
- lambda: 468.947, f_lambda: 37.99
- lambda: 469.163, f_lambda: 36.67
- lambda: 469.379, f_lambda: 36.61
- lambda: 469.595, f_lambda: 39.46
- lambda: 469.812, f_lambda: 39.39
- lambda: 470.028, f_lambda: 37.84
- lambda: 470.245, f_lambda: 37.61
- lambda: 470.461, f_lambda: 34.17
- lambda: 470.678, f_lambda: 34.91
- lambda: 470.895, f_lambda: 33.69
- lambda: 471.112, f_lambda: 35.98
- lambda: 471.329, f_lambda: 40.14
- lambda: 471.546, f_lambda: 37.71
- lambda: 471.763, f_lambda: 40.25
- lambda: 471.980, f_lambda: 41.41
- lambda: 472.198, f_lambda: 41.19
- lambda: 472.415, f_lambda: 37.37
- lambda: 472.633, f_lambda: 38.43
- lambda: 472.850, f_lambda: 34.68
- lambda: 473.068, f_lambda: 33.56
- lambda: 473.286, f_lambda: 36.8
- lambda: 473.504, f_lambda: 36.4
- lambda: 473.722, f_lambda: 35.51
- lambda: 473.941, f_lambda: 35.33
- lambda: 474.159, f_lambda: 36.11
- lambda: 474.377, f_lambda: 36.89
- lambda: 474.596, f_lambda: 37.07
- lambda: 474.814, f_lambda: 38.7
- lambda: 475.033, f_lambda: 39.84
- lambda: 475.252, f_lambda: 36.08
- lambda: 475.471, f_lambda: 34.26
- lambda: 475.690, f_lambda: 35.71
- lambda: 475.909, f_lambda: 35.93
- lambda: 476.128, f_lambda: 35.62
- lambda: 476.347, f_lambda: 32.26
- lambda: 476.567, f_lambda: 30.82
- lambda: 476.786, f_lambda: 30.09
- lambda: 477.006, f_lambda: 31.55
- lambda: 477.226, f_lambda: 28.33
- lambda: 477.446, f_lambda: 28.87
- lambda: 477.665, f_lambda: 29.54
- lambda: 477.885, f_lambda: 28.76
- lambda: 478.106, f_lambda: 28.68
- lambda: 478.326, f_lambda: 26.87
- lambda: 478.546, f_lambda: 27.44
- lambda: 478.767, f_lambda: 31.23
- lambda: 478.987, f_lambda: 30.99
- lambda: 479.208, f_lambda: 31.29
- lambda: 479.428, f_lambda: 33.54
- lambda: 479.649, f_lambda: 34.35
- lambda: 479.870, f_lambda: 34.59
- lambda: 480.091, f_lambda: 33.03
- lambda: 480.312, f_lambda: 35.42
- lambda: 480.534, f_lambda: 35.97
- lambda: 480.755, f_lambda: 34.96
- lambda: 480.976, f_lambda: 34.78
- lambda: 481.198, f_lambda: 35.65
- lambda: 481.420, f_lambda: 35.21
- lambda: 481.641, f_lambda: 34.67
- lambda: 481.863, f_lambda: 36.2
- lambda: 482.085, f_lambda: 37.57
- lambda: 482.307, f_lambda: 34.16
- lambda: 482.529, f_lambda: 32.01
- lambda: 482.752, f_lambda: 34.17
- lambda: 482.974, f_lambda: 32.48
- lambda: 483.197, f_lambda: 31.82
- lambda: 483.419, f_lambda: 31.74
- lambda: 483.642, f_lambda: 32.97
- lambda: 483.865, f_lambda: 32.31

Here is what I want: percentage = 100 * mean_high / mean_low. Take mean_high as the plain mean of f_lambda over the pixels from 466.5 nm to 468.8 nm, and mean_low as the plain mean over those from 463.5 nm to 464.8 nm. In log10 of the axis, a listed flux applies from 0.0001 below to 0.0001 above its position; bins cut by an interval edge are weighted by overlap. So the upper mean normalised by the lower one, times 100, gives 100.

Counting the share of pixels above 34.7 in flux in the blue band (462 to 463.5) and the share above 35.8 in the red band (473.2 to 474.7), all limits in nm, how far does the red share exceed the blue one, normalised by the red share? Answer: -0.40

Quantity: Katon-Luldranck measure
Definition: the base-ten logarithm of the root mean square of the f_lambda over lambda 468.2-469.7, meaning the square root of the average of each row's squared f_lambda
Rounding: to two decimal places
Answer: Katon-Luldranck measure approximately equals 1.57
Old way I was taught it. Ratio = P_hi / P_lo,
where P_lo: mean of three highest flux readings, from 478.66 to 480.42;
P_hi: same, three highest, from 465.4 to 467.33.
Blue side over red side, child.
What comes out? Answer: 1.26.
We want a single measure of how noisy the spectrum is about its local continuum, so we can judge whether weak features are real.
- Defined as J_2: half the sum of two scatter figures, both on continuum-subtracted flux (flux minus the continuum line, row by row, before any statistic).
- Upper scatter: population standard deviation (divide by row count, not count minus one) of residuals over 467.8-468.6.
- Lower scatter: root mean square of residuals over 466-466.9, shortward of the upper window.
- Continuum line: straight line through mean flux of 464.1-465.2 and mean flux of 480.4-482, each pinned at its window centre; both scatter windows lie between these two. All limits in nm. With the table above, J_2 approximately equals 4.5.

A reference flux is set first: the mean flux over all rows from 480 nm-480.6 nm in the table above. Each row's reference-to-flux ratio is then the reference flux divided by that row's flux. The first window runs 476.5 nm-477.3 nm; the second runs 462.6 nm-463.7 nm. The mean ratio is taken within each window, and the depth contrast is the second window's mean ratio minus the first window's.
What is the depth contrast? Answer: -0.28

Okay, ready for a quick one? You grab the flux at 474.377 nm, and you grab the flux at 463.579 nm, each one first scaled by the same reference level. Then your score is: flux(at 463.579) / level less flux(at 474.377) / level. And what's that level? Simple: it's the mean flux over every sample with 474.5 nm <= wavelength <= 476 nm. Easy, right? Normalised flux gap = 0.057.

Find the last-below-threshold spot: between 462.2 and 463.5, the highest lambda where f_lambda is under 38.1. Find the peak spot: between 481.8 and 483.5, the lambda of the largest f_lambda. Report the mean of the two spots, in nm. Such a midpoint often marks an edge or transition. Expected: 472.41 nm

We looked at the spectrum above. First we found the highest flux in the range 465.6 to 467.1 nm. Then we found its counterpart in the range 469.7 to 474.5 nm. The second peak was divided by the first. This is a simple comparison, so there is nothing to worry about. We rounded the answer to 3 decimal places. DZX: 0.909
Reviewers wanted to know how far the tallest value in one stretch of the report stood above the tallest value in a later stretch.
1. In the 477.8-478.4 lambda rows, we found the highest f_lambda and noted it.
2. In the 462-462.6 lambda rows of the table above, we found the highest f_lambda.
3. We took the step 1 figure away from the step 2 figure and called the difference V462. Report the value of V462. 13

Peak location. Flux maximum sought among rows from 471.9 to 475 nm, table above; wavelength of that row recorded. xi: 471.980 nm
